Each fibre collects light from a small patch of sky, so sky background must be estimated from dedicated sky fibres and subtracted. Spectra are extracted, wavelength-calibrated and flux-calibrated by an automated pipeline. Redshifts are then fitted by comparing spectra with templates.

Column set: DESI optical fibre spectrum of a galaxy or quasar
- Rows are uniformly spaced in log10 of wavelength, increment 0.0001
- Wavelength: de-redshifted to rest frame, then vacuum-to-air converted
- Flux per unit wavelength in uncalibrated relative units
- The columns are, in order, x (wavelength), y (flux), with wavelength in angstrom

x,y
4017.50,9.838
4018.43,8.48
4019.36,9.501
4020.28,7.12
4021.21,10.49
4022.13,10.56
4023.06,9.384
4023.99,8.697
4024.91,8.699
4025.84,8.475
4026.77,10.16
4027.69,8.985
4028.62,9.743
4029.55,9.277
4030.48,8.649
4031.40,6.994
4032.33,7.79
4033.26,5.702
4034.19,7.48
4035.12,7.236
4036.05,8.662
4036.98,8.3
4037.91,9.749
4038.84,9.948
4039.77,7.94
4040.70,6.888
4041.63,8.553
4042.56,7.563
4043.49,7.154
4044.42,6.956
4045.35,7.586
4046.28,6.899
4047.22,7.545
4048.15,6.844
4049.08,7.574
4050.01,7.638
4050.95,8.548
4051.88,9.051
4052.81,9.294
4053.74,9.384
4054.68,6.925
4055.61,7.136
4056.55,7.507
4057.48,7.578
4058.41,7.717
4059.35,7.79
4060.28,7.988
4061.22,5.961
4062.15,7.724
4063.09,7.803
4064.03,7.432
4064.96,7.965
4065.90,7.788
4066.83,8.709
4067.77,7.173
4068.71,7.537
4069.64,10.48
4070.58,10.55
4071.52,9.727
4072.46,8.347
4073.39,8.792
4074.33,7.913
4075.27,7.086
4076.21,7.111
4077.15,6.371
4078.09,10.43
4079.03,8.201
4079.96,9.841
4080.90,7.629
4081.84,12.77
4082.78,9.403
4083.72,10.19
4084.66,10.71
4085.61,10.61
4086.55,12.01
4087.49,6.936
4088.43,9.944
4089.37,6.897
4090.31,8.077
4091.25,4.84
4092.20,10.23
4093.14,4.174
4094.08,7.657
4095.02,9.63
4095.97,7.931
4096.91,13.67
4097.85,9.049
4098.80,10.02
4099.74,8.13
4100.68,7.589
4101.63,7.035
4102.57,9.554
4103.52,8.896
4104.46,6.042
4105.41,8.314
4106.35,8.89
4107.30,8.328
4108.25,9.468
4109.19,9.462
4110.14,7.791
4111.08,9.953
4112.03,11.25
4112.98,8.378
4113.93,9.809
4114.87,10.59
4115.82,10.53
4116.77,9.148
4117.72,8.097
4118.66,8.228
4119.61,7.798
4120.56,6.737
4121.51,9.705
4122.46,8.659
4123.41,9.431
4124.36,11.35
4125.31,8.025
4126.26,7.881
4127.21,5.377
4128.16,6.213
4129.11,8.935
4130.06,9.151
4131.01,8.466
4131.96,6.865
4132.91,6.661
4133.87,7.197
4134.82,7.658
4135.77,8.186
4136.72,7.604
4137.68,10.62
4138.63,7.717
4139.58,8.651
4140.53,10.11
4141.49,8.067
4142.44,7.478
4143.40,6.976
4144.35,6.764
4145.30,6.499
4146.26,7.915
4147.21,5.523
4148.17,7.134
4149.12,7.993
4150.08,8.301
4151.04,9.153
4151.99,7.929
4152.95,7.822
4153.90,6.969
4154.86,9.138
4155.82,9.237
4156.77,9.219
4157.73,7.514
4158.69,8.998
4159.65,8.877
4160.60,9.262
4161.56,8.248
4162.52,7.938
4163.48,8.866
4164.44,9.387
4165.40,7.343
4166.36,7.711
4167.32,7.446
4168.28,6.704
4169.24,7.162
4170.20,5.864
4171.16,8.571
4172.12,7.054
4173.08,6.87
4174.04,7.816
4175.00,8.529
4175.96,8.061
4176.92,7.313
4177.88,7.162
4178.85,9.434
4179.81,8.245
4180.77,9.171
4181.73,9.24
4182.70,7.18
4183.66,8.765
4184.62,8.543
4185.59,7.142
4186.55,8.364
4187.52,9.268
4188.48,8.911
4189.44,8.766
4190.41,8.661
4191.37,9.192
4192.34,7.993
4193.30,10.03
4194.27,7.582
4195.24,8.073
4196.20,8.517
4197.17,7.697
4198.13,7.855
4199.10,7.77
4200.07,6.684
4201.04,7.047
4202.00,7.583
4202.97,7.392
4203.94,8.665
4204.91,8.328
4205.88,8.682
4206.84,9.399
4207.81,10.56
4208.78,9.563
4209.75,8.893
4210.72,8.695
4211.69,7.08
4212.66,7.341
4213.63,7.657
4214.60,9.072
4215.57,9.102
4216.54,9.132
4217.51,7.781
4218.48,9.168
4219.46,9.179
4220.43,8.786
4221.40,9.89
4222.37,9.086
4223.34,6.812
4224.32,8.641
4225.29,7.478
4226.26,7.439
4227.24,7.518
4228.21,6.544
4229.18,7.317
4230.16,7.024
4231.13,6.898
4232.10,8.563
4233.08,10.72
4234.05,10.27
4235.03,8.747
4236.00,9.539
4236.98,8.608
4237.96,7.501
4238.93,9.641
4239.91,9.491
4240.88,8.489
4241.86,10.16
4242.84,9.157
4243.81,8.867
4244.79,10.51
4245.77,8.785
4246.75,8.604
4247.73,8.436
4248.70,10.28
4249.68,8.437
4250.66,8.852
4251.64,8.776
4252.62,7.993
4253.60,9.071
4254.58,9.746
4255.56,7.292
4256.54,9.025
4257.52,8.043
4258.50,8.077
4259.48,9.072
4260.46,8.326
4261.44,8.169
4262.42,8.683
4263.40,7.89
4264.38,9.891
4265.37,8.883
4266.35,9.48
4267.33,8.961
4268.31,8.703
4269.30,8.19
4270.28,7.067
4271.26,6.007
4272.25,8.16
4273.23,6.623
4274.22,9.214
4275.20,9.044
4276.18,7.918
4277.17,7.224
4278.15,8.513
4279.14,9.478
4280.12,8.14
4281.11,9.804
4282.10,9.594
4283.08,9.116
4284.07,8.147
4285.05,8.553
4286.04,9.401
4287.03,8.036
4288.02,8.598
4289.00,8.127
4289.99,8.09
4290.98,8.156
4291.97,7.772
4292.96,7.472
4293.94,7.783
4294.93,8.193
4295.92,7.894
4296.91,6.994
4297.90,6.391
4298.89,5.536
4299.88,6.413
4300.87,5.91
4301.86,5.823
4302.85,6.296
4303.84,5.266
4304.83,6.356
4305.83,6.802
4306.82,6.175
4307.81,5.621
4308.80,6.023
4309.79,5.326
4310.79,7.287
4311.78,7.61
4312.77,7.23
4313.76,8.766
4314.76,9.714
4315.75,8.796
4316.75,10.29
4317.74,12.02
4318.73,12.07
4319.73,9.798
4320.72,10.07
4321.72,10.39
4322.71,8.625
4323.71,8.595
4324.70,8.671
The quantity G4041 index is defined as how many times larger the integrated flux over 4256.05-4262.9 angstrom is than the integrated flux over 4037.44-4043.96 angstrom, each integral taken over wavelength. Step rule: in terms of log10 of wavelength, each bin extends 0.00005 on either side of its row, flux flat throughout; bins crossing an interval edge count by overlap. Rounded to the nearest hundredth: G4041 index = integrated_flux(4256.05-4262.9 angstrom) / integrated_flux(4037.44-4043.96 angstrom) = 1.08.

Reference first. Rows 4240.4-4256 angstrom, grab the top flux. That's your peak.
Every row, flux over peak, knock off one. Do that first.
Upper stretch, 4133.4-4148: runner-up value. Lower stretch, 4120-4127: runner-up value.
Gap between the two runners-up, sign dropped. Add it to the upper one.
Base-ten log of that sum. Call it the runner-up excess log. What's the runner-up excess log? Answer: -3.3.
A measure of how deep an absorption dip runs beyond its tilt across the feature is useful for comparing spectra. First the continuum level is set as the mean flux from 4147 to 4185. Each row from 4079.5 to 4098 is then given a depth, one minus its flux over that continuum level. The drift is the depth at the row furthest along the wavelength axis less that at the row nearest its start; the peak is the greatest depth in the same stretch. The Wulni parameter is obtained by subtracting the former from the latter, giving 0.4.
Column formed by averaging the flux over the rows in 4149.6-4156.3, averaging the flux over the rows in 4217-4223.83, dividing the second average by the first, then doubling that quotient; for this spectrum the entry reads 2.1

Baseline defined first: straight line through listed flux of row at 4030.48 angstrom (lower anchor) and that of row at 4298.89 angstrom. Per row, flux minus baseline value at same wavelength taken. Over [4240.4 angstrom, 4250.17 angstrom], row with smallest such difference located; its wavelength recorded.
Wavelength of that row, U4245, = 4240.88 angstrom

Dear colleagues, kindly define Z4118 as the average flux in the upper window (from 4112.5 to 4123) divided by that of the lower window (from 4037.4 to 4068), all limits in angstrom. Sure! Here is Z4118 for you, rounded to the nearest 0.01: 1.13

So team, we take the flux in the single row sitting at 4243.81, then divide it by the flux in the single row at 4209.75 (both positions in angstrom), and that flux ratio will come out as 1.00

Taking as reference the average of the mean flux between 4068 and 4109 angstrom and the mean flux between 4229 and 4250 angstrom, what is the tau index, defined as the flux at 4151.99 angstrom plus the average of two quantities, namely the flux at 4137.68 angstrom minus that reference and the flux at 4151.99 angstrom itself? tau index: 12.8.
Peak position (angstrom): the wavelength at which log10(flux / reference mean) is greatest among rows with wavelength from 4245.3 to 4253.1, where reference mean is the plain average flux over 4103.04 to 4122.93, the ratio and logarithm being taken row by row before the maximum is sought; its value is 4248.70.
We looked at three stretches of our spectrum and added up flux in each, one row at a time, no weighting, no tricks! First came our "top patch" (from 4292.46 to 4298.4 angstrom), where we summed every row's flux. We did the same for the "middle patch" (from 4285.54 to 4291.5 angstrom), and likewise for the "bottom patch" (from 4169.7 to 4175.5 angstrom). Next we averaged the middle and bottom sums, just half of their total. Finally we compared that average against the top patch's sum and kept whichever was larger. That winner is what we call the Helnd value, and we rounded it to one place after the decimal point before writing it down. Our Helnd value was 47.6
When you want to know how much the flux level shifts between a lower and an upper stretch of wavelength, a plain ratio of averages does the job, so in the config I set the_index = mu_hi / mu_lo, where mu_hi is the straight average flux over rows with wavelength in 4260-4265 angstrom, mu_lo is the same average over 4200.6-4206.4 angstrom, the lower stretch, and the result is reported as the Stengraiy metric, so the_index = 1.08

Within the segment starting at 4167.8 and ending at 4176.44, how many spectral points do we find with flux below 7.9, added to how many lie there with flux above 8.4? 8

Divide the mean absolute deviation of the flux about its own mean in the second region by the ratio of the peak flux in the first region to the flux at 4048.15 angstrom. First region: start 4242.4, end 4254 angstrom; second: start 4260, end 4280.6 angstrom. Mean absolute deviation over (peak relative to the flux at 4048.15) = 0.48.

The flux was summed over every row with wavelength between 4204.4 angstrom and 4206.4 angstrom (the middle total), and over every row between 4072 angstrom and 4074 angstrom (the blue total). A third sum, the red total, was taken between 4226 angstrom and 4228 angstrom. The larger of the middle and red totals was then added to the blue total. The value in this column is 34.1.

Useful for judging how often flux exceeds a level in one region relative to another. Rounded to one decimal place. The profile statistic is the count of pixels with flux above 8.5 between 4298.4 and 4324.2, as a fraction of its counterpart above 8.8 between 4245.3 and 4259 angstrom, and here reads 2.2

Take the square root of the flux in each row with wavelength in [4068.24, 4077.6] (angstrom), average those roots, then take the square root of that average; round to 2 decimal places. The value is 1.70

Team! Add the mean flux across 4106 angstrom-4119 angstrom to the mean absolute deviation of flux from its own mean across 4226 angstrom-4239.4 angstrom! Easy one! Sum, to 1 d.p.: 10.4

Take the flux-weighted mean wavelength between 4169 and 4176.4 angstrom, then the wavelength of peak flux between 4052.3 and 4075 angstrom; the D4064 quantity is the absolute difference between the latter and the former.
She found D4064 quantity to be 102.2 angstrom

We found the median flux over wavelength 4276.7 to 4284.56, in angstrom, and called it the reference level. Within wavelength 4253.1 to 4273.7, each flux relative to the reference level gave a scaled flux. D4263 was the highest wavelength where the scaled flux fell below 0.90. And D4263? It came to 4273.23 angstrom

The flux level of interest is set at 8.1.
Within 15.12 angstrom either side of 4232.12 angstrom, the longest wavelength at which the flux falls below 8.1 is 4237.96 angstrom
